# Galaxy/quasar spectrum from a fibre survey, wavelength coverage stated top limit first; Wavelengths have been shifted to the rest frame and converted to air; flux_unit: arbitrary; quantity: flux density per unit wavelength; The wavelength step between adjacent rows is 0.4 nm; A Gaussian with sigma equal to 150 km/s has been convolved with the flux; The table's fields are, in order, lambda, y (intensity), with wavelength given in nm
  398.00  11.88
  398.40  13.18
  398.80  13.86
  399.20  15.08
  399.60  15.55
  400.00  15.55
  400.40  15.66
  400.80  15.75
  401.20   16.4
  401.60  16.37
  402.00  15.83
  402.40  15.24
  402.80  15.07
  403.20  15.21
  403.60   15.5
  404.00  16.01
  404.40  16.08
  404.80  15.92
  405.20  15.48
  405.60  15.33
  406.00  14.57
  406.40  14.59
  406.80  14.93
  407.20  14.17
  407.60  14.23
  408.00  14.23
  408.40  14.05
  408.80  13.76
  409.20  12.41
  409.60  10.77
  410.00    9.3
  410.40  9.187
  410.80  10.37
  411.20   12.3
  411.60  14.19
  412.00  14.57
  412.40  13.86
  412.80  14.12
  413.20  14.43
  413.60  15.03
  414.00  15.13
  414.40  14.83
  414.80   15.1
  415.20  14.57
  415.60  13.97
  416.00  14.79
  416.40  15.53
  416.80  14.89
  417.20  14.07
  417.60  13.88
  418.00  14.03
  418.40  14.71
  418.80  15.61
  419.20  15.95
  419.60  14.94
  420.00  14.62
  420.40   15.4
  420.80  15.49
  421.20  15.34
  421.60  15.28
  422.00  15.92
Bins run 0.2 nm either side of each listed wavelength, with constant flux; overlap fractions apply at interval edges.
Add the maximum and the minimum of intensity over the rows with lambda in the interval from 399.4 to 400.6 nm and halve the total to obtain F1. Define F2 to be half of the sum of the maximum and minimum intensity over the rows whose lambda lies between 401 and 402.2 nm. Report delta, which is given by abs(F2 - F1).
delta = 0.51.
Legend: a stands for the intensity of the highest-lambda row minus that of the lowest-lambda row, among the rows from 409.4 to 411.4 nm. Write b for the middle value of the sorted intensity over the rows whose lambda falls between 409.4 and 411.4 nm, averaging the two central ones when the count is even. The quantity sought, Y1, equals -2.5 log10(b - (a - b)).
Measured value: -3.21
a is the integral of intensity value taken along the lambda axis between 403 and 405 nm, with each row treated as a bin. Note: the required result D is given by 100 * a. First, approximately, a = 31.5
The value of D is 3149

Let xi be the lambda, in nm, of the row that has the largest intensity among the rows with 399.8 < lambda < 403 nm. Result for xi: 401.20 nm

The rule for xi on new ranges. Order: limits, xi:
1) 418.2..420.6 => 419.20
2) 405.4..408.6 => 405.60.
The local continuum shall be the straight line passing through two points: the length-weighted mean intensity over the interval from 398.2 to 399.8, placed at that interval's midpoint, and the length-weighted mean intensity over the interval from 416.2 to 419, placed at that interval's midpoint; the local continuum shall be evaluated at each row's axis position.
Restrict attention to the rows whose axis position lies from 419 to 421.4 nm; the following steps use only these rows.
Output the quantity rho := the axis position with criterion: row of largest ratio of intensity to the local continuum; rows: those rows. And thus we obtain 419.20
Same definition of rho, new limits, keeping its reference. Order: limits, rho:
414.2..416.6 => 416.40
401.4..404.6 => 401.60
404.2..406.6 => 404.40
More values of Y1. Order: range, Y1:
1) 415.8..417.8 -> -3.71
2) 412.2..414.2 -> -3.60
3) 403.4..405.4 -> -3.76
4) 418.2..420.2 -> -3.69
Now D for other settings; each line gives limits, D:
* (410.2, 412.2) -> 2425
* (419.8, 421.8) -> 3045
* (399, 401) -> 3104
